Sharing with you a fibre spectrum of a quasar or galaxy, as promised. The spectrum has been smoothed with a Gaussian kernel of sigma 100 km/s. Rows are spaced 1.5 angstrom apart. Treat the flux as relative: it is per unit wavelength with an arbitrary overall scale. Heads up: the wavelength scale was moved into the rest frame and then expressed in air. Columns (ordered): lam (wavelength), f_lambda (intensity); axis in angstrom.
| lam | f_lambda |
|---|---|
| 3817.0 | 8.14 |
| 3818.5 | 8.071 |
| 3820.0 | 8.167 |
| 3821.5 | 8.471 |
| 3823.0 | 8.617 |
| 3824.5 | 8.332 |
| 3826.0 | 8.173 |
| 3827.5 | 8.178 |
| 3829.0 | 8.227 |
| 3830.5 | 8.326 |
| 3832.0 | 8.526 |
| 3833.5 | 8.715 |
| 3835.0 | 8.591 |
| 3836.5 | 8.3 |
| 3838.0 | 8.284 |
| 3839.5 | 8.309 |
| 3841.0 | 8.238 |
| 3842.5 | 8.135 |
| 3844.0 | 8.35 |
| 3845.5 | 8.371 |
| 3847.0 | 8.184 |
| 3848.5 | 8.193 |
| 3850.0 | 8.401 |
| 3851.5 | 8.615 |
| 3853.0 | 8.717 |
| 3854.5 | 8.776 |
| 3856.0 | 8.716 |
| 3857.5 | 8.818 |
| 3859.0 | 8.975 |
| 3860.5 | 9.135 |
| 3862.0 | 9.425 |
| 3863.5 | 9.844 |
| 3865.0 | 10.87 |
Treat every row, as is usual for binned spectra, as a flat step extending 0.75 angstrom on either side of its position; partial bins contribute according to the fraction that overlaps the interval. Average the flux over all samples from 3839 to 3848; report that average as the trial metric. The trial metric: 8.3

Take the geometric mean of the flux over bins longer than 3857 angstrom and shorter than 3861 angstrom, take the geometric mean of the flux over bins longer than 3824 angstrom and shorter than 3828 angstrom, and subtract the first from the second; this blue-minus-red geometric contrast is -0.7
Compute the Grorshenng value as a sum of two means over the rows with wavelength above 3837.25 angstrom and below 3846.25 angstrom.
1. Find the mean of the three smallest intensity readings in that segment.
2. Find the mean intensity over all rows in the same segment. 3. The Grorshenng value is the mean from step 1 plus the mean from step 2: 16.5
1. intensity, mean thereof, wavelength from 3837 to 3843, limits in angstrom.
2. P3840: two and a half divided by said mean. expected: 0.303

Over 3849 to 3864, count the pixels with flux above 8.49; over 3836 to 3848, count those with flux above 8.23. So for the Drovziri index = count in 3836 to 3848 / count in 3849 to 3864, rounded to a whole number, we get 1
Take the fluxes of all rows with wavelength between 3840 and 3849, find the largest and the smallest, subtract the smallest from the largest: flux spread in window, 0.24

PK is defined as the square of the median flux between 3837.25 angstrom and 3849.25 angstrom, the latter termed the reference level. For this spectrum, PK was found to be 68.2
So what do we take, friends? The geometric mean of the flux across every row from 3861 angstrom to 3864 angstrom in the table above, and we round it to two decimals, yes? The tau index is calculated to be 9.63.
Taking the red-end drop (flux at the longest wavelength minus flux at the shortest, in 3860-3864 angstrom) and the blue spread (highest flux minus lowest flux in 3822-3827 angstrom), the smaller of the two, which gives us 0.44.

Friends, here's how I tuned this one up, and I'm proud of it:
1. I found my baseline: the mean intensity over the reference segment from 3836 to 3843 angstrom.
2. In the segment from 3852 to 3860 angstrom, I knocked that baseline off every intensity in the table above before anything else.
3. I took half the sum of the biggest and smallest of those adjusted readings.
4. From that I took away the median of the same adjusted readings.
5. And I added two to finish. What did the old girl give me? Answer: 2.07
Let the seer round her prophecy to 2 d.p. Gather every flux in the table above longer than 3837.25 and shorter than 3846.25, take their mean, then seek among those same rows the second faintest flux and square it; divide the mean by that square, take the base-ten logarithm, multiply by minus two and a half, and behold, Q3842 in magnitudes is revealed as 2.28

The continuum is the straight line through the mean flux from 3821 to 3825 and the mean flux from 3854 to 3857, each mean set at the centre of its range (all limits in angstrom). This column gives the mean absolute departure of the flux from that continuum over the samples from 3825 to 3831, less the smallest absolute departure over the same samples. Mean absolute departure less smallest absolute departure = 0.08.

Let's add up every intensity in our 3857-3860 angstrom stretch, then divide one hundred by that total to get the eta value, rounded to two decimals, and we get 5.62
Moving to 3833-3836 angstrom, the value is 5.78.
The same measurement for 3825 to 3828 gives 6.12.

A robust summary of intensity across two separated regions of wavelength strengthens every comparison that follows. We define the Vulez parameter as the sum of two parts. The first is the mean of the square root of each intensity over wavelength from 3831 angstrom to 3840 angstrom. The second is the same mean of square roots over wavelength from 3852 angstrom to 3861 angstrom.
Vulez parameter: 5.88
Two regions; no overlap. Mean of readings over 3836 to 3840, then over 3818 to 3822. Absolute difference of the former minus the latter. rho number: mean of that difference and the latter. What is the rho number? 4.15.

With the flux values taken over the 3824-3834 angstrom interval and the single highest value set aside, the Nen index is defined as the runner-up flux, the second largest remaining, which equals 8.526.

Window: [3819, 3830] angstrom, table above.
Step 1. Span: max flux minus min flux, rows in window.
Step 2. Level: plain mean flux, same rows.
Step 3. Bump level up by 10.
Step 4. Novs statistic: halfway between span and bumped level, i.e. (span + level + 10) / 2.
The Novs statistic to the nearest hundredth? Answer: 9.38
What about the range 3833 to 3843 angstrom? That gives 9.47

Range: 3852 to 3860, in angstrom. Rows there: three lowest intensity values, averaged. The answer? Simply 8.74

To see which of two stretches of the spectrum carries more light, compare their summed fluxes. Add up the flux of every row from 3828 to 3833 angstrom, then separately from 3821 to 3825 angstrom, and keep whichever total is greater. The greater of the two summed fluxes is 25.4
